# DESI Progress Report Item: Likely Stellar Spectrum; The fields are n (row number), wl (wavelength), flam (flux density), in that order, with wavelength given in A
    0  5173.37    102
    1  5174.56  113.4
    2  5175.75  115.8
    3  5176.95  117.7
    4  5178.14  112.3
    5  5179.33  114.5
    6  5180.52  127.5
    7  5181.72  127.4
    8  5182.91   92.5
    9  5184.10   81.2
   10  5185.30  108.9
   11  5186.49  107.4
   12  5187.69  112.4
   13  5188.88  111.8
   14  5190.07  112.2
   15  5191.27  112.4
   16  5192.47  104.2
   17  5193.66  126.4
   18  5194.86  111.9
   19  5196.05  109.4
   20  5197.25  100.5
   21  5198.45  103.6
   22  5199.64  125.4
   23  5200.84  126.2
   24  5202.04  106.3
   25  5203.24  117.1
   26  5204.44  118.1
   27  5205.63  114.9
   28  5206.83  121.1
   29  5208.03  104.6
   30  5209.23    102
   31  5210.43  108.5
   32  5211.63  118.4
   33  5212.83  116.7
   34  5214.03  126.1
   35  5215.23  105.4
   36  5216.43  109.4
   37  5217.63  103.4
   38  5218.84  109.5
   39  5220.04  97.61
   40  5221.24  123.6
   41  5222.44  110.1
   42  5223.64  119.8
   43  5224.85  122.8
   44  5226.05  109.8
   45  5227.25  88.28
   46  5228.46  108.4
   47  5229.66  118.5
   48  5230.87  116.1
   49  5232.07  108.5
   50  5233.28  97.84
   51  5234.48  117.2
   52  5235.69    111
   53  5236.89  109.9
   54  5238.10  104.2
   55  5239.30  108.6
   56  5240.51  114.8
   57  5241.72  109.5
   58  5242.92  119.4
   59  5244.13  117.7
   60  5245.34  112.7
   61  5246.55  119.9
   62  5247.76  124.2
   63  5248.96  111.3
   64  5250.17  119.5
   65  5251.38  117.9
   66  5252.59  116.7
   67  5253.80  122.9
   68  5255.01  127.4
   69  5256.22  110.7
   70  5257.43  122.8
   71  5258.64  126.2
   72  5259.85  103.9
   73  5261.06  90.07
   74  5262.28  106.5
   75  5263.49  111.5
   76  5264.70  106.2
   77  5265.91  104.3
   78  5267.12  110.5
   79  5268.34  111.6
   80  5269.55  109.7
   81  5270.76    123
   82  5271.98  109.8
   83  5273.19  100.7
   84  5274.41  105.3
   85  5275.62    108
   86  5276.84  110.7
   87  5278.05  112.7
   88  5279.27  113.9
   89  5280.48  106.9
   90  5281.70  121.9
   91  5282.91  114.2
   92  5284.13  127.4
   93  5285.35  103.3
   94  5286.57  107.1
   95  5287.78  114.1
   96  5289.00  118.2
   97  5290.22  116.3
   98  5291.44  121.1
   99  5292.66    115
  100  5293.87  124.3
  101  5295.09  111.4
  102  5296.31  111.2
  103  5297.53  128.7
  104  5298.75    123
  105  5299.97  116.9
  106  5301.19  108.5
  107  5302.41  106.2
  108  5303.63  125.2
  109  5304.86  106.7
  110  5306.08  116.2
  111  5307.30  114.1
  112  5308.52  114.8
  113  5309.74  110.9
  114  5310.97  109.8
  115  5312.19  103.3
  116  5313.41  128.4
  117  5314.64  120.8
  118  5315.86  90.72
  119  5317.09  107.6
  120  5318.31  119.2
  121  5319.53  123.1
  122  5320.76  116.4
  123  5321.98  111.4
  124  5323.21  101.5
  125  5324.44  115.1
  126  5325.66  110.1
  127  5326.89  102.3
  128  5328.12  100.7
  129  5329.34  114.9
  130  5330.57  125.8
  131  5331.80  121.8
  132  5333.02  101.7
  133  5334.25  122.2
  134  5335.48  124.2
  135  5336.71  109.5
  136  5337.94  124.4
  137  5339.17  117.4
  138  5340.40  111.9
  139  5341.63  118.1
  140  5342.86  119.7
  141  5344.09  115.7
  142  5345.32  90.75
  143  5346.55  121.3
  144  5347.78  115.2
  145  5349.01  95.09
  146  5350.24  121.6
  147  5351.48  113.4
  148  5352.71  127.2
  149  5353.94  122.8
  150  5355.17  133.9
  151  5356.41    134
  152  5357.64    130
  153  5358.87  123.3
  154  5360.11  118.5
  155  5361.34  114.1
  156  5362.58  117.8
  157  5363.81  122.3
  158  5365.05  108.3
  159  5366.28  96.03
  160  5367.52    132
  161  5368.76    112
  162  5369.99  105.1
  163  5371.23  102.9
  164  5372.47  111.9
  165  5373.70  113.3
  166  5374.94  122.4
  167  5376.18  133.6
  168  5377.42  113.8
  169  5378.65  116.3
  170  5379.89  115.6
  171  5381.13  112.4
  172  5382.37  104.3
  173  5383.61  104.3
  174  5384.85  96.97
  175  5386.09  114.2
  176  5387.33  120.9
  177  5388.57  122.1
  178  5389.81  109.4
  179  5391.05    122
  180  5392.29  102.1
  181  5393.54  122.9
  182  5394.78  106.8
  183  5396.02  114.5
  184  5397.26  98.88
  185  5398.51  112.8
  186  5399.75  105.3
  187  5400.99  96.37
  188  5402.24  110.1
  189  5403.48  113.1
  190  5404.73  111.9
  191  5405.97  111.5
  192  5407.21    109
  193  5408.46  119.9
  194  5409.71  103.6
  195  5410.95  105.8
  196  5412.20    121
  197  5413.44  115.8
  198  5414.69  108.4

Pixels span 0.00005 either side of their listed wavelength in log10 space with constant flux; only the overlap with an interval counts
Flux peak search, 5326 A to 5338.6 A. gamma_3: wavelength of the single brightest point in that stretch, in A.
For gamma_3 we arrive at 5330.57 A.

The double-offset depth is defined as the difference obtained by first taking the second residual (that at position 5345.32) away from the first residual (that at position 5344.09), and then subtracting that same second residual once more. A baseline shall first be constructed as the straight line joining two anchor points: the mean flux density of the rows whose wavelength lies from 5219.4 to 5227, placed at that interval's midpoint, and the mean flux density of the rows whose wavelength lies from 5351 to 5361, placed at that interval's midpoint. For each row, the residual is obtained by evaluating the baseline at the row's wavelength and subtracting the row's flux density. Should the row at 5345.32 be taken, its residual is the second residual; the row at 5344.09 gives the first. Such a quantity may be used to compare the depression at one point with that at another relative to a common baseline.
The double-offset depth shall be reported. -59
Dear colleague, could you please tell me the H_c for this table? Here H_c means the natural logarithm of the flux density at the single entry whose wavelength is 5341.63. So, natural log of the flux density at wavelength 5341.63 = 4.77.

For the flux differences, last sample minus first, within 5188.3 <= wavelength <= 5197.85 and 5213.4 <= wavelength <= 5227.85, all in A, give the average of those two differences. -25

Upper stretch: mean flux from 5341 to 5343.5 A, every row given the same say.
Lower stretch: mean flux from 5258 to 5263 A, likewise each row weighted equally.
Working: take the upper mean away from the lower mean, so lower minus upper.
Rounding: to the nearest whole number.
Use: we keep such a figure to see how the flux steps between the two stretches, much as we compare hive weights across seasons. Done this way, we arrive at -12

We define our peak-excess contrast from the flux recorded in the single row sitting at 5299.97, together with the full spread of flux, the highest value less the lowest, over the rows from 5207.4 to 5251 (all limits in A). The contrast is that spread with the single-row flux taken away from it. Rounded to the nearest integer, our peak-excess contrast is -79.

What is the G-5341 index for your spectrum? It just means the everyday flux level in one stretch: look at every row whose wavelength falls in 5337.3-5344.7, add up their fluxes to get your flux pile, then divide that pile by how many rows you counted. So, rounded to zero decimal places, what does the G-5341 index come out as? 118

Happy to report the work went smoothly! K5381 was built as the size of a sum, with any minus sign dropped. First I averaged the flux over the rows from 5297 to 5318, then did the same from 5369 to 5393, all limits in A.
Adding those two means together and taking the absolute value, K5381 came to 226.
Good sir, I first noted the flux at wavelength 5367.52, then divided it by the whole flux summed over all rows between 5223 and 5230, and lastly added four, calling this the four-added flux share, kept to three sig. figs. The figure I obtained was 4.20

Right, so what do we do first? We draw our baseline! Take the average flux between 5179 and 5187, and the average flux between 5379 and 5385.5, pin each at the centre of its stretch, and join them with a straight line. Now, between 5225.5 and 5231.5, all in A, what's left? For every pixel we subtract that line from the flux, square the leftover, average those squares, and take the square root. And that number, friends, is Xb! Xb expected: 10.7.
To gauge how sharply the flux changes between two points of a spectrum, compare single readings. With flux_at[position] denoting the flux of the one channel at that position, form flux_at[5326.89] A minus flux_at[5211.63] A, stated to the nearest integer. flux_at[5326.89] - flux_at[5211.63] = -16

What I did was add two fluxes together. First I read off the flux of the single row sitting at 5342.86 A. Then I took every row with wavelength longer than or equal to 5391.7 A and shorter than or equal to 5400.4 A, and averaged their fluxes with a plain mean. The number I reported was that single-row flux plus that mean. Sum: 229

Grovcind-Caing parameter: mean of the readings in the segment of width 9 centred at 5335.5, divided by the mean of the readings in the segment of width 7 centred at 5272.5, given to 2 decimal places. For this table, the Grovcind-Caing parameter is 1.07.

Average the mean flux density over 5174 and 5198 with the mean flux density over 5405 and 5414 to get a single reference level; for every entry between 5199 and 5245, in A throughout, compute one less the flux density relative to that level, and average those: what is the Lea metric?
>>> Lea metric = -0.005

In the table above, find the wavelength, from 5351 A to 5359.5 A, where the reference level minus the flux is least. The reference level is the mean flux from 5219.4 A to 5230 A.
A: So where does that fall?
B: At 5356.41 A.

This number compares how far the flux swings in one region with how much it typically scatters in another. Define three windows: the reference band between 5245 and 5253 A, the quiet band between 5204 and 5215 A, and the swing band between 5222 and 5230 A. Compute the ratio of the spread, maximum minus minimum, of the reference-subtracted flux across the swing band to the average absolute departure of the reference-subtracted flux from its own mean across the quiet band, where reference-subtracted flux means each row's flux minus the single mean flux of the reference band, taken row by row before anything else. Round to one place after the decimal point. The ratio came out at 5.5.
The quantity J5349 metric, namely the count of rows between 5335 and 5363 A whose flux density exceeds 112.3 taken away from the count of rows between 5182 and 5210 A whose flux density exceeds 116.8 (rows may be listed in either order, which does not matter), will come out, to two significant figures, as -13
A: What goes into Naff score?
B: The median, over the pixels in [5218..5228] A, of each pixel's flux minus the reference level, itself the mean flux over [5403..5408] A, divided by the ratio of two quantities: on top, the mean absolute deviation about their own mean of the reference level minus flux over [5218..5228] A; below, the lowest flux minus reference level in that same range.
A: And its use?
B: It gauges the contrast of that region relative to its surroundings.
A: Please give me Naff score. 4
